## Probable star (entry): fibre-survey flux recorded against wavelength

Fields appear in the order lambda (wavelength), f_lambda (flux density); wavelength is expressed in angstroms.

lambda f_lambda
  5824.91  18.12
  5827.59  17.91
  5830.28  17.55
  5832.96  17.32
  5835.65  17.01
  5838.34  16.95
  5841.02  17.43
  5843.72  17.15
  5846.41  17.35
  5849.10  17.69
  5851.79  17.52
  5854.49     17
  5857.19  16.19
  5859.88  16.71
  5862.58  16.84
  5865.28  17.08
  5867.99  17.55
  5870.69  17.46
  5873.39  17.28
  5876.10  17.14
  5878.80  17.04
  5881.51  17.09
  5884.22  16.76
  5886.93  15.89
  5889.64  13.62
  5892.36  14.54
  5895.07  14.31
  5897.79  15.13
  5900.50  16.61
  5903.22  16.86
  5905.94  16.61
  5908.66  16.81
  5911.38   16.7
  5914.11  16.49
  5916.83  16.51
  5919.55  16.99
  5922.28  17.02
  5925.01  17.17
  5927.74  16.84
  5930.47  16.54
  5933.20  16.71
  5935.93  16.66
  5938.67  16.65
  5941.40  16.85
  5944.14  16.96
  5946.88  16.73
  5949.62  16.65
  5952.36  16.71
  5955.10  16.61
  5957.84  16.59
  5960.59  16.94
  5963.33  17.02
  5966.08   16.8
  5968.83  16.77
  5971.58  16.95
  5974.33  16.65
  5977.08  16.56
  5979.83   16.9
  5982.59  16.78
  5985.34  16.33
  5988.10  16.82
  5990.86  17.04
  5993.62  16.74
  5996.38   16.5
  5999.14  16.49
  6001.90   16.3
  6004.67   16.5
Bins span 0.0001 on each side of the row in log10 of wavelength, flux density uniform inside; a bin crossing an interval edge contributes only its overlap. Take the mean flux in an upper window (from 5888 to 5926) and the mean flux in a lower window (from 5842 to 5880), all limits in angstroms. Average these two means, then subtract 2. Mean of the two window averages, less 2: 14.62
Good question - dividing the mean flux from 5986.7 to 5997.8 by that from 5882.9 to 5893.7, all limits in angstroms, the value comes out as 1.10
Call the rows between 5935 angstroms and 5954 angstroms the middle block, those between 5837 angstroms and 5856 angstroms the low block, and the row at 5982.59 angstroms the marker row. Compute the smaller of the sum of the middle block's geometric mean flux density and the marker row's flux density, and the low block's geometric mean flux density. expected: 17.30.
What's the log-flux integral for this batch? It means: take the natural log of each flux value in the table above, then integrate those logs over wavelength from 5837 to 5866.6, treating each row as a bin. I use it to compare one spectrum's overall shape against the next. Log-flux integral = 84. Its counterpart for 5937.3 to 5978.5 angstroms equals 116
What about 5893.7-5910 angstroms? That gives 45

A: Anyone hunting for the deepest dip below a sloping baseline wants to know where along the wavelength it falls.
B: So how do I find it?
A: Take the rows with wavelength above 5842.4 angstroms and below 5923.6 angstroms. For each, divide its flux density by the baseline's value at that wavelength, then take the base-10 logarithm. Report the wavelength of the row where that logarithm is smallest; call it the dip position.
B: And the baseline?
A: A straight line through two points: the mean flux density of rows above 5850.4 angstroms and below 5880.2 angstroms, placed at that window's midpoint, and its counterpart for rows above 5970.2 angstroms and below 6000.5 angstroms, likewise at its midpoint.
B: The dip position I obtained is 5889.64 angstroms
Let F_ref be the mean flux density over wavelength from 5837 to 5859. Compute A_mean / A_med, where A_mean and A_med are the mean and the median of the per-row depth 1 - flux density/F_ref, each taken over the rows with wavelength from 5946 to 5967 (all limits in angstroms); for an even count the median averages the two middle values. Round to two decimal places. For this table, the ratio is 0.92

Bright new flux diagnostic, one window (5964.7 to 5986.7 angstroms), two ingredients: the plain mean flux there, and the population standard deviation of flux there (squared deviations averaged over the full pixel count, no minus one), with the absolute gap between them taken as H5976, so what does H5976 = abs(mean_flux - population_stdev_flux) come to 16.5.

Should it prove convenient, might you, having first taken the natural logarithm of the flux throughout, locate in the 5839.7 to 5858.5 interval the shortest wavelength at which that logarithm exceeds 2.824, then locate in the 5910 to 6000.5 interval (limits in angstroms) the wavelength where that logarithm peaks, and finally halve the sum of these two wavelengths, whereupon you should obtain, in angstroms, 5883.0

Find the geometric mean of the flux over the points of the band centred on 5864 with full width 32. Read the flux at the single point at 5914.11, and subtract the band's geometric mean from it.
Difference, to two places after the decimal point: -0.63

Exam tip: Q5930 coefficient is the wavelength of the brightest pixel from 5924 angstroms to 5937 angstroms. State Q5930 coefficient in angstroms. 5925.01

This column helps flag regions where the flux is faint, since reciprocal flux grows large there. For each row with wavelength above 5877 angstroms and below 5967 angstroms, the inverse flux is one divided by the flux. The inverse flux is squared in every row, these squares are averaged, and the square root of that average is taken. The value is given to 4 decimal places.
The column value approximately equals 0.0610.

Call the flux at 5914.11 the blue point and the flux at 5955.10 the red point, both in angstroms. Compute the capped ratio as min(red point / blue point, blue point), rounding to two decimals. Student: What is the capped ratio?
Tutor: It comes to 1.01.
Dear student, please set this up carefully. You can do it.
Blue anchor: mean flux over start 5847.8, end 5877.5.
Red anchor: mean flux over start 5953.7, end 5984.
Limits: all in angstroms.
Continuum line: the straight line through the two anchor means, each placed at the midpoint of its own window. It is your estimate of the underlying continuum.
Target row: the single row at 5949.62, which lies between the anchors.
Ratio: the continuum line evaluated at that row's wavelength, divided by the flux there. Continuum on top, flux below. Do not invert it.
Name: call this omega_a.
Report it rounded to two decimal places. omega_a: 1.01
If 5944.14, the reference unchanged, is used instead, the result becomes 0.99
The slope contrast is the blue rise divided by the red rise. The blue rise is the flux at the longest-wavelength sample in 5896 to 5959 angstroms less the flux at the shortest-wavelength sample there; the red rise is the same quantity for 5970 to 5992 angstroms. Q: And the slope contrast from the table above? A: 16.2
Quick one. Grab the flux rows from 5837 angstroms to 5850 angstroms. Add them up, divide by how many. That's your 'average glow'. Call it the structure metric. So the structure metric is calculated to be 17.3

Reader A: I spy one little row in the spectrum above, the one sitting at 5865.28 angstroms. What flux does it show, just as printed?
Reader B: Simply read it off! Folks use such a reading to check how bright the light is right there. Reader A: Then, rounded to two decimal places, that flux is 17.08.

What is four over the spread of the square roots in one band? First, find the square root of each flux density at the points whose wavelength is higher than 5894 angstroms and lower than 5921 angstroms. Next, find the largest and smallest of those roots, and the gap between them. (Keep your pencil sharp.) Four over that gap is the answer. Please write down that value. 12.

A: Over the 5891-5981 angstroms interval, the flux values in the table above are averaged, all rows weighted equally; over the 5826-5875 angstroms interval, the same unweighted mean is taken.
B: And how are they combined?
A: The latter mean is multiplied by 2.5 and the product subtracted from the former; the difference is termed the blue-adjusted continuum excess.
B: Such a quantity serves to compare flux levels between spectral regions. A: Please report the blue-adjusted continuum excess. -26.5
